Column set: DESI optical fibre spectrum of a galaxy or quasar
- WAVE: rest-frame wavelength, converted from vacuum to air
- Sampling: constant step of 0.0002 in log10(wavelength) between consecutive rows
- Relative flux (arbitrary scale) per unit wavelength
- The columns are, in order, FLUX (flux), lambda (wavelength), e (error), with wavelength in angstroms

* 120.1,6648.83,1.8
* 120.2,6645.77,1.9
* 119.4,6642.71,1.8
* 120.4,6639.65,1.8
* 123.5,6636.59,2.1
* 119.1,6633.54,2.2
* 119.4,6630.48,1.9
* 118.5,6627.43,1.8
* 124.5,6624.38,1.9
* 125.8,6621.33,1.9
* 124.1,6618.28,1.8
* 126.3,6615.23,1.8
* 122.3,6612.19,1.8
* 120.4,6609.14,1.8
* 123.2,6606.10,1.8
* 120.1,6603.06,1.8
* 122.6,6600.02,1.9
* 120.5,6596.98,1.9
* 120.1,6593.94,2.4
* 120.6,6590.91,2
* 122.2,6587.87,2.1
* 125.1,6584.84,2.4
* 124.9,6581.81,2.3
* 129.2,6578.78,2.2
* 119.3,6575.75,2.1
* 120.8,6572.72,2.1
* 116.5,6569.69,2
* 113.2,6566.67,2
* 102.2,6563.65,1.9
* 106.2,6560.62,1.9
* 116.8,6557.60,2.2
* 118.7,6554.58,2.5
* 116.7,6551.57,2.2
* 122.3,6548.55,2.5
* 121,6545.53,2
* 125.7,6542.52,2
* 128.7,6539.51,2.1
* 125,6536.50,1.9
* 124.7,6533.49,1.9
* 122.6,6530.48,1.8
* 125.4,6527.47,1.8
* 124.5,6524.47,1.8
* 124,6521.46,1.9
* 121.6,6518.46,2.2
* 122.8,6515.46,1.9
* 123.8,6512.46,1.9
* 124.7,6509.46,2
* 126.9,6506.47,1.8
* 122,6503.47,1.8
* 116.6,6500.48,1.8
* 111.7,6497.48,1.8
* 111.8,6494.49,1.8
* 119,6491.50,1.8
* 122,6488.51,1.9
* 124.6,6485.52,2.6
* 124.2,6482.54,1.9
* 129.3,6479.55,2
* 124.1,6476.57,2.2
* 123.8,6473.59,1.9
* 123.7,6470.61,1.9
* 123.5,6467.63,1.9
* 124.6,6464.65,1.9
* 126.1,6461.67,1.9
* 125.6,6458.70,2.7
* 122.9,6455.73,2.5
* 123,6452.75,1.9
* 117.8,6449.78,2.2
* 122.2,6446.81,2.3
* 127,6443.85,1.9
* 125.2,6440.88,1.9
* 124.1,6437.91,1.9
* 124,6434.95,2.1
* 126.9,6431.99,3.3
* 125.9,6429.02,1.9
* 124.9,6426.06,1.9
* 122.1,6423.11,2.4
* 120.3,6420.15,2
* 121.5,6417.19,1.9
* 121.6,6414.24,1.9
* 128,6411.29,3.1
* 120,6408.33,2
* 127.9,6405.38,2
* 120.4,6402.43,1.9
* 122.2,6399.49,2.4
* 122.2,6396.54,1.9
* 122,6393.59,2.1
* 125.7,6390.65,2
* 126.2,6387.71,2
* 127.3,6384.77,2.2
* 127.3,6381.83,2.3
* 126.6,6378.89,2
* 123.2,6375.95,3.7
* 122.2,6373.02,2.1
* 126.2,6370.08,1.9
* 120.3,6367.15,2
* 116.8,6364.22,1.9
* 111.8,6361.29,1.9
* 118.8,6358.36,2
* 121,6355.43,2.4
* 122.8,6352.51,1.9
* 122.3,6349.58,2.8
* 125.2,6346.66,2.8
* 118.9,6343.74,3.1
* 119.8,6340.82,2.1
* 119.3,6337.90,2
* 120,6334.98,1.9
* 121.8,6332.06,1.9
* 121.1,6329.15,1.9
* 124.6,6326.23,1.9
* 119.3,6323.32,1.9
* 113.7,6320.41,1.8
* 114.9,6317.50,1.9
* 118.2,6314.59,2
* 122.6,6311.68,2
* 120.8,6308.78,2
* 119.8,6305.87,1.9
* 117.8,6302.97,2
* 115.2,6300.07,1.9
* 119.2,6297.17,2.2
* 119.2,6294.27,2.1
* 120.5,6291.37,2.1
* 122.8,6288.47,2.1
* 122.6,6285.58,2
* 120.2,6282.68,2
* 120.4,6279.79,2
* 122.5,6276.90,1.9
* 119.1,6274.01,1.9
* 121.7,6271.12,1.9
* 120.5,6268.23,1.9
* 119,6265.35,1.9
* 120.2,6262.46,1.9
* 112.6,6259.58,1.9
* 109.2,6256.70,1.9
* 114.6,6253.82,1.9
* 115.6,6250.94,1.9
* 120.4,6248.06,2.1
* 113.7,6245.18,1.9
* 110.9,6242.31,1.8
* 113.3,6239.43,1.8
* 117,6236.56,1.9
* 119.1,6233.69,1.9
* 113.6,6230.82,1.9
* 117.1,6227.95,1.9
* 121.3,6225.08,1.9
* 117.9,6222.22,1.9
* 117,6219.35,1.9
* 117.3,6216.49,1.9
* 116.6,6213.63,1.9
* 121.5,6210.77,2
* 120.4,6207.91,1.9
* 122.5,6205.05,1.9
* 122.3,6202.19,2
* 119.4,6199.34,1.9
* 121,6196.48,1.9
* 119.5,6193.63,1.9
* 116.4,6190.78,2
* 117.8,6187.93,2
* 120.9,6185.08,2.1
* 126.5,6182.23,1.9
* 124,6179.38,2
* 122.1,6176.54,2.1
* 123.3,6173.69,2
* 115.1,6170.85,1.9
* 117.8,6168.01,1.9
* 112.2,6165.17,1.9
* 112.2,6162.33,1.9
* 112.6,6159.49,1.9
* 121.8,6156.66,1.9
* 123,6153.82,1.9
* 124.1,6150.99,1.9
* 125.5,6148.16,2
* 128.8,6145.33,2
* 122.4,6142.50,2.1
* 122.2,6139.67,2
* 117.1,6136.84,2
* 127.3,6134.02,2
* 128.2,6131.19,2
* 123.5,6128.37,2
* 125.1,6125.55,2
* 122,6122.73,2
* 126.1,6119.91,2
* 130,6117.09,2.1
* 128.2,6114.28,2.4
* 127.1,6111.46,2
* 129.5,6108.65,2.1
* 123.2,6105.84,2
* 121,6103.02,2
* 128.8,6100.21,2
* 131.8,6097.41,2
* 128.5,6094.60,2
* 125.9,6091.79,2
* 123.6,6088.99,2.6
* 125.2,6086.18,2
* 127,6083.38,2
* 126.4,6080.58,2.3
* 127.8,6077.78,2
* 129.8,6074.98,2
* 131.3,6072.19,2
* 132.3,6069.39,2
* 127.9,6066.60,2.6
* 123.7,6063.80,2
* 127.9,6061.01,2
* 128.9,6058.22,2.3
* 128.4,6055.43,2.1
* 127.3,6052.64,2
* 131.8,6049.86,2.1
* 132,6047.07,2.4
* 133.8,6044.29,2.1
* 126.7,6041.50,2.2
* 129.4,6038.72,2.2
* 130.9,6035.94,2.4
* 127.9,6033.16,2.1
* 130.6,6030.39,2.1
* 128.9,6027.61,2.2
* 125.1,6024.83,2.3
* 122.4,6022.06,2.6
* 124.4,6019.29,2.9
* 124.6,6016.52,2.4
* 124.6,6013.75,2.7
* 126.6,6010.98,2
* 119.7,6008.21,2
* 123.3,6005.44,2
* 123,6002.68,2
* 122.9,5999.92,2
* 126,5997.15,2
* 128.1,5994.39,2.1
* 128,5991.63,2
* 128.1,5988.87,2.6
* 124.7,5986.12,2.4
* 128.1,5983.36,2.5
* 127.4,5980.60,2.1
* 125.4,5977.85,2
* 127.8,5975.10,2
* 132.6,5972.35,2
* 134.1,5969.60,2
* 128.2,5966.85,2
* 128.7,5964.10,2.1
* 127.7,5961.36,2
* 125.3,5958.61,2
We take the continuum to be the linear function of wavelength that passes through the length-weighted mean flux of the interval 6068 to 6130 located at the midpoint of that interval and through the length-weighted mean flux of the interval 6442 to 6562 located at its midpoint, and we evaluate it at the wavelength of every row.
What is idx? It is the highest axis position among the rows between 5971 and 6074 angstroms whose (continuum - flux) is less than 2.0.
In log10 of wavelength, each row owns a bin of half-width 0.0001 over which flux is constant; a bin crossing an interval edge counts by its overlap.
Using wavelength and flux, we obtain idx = 6072.19 angstroms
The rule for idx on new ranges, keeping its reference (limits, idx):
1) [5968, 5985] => 5983.36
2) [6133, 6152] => 6148.16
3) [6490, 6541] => 6539.51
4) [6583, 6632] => 6630.48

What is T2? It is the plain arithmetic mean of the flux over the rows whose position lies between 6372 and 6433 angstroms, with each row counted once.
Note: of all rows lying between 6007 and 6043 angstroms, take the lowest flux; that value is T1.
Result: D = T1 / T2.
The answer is 0.965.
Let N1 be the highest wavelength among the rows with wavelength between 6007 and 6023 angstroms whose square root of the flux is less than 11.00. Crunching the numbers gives 6008.21 angstroms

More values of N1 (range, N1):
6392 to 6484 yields 6449.78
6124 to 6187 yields 6185.08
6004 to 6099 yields 6008.21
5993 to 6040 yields 6008.21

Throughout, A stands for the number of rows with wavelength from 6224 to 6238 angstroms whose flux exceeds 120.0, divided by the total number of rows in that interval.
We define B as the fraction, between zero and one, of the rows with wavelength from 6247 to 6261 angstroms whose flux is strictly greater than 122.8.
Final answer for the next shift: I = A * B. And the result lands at 0.00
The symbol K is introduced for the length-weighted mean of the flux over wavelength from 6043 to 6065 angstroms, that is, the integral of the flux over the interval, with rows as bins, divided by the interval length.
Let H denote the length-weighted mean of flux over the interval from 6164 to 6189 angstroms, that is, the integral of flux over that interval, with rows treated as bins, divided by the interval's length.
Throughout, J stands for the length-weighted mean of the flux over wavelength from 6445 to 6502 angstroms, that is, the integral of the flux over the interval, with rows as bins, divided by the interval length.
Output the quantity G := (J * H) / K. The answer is 113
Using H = 120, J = 122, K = 129.3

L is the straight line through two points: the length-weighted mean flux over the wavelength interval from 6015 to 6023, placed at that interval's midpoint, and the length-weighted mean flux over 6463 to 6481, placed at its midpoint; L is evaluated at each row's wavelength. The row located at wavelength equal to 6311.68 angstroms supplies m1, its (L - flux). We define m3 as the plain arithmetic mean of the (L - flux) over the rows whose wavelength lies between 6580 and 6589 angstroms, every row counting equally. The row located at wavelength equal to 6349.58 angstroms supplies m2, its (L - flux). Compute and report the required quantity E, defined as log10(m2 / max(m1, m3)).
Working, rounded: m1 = 2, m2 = 2.3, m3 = 1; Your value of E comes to 0.1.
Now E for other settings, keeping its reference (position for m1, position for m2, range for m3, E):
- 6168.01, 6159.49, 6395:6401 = 0.3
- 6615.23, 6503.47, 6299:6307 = -0.4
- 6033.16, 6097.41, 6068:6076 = 0.3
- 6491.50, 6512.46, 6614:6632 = -0.7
